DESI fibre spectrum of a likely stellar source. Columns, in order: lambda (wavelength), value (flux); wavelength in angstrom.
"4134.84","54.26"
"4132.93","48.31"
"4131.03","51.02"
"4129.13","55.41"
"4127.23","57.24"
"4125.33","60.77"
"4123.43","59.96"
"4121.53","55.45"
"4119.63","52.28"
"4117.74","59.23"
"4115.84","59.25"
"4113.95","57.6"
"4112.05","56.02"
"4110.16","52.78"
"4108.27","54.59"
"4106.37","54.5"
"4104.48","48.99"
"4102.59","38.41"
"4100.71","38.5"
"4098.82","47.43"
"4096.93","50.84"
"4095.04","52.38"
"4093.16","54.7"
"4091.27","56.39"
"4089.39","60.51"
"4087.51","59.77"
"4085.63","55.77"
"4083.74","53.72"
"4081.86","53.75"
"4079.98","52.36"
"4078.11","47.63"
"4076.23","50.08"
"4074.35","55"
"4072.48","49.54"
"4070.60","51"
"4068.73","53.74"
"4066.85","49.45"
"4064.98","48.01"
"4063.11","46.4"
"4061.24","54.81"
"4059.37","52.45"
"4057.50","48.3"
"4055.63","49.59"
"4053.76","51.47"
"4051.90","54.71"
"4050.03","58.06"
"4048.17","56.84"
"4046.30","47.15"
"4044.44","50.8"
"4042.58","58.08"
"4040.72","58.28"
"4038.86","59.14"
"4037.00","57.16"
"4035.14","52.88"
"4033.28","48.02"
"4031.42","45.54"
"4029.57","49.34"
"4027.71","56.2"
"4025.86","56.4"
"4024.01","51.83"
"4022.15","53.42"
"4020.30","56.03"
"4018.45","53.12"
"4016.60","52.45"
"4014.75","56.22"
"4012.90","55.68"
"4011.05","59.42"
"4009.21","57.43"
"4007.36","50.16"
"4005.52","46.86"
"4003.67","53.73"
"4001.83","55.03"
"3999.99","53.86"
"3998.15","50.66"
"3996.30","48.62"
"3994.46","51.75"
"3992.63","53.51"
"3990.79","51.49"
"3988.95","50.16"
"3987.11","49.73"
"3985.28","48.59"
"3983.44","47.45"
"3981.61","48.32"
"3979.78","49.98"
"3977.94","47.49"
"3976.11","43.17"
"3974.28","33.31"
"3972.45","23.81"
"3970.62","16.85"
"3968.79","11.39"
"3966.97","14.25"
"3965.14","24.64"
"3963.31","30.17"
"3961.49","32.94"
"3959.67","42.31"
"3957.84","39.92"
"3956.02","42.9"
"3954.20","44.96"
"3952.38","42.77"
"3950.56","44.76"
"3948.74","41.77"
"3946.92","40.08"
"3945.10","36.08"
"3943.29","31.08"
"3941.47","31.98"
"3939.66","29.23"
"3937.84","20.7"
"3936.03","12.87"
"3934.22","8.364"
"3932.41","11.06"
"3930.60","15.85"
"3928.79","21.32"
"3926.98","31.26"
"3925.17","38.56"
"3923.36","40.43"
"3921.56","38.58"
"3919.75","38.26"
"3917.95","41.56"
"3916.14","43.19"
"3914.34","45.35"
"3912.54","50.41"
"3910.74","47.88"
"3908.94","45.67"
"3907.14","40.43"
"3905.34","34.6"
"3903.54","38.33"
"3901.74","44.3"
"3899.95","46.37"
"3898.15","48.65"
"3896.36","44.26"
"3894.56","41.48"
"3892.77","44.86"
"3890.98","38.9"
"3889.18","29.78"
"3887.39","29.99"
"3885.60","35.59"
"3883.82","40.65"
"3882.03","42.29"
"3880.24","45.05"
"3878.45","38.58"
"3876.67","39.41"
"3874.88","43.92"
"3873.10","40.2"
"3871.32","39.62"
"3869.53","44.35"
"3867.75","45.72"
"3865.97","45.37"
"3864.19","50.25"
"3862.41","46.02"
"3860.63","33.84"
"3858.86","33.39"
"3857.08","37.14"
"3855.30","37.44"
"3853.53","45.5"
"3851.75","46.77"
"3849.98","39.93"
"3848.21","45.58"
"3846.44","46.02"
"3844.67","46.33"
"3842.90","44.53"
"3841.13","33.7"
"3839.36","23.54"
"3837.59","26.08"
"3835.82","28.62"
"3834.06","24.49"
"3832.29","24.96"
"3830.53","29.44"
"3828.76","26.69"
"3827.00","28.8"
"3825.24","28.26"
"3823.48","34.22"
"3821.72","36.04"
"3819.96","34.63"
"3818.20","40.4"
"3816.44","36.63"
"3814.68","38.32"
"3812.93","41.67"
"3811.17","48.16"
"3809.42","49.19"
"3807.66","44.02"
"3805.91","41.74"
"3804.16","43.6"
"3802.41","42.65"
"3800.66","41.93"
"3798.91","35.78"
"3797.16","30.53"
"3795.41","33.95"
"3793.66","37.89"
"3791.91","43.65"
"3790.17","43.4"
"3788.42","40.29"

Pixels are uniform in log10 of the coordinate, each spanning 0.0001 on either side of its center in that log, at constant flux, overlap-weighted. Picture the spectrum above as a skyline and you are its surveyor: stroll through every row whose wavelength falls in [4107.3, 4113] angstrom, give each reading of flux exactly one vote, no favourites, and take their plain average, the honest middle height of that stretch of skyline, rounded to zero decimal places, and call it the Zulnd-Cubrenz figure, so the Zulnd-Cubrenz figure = 54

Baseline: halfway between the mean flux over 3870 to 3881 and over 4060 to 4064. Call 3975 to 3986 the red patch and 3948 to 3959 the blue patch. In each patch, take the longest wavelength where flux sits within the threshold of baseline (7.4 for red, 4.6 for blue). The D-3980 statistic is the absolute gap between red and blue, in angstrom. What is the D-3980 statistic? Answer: 29.3 angstrom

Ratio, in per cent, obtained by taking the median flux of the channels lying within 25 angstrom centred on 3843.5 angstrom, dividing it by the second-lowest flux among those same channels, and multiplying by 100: 158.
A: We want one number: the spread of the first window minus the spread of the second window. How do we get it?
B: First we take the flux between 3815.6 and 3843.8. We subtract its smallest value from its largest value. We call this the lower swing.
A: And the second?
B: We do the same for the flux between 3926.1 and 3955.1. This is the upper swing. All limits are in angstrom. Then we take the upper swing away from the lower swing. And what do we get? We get -15.6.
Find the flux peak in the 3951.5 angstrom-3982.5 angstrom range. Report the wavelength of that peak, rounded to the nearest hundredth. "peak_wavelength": 3979.78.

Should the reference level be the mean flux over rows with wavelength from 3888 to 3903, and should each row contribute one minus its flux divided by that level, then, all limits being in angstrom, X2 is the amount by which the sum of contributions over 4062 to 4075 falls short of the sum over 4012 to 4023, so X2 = -0.38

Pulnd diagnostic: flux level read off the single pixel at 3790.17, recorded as 43.4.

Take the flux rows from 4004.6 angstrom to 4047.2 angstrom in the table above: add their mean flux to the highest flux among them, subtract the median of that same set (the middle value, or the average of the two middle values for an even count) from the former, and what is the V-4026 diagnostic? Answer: 60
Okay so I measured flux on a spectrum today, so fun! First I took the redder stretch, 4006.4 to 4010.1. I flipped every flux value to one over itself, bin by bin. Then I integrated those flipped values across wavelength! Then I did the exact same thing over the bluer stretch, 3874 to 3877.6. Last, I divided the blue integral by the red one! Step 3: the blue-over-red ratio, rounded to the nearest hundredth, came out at 1.25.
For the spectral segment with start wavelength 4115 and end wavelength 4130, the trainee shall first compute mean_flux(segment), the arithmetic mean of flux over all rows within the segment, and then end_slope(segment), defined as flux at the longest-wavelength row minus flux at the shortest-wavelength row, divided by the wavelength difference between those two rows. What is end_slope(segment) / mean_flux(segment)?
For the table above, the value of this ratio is -0.005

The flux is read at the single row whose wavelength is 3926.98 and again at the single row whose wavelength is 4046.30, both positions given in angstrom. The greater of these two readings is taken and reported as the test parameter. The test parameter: 47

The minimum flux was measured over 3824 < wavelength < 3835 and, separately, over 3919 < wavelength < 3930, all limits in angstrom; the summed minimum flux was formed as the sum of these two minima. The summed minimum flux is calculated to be 46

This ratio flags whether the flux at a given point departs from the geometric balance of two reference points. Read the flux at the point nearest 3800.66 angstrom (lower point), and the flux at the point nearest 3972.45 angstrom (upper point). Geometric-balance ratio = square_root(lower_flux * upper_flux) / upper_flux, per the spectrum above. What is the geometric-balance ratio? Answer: 1.3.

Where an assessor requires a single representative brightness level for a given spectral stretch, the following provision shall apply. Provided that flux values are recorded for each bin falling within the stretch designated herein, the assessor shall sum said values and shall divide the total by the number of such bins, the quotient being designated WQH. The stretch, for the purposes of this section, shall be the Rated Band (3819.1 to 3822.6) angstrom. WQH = 35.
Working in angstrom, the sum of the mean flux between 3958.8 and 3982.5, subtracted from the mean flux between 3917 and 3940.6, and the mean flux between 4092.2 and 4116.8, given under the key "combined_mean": 46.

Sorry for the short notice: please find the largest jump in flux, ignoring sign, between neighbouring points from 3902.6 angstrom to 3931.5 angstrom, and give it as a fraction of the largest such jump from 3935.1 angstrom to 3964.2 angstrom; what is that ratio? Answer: 1.06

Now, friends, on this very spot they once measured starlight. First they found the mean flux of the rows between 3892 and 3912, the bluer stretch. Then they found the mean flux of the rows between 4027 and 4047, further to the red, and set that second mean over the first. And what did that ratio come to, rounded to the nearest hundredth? 1.22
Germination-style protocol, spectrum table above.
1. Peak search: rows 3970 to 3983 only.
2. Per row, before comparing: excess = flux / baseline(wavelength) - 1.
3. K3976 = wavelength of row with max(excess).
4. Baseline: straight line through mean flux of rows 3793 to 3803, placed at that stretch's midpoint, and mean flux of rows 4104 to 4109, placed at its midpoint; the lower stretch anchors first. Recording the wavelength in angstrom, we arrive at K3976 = 3979.78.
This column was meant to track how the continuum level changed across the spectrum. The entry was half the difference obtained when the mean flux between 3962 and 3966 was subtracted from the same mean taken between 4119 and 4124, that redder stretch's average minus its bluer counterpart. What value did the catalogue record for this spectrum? 14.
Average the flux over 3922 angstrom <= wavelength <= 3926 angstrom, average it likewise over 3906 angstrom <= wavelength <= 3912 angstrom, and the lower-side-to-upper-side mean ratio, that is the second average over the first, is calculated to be 1.13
